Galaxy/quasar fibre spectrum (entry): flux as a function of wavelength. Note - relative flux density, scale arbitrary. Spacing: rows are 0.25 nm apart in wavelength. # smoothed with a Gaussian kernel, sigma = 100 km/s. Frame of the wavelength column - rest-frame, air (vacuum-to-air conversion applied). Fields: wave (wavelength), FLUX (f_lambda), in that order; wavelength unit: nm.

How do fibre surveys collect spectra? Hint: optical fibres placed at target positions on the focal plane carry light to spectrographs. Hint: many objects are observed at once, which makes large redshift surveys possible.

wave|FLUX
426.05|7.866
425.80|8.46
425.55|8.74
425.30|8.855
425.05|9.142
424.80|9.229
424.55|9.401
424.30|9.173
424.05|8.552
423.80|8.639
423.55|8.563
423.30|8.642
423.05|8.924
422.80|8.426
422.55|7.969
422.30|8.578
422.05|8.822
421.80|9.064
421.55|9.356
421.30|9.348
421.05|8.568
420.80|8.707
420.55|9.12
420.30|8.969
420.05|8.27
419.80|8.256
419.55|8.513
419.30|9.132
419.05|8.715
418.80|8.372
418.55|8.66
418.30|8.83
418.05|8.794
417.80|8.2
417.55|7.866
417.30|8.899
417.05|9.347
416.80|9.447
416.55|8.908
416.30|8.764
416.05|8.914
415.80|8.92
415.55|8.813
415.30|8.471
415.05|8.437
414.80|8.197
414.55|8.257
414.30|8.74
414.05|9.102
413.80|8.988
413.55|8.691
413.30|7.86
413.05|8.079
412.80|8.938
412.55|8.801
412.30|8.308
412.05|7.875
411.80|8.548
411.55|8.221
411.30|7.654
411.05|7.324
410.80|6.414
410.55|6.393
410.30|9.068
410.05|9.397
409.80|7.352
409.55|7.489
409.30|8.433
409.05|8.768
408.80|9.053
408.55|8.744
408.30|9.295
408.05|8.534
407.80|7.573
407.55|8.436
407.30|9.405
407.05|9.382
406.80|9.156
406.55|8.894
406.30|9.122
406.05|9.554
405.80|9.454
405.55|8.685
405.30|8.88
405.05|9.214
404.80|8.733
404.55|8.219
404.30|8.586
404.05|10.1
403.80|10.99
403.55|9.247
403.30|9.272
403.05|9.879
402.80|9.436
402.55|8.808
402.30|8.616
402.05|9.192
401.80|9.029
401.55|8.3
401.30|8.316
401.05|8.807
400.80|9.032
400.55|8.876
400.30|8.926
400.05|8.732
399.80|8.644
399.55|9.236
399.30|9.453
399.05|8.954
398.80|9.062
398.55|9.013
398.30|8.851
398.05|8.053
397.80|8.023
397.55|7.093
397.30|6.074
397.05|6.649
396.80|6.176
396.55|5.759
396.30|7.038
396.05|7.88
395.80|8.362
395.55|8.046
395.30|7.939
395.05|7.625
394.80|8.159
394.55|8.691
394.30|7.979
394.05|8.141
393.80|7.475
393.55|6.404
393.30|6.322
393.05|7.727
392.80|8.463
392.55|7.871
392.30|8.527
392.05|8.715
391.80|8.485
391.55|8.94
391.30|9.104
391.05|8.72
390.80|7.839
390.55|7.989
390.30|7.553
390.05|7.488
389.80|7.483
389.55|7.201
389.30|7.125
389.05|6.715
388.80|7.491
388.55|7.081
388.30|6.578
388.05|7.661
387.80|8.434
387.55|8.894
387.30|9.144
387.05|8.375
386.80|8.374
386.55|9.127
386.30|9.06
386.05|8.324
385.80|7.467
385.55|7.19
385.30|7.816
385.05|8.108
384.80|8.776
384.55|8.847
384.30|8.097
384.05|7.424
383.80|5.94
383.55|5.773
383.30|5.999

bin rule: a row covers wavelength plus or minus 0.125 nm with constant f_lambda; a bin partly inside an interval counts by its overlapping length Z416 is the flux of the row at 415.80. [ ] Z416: 8.92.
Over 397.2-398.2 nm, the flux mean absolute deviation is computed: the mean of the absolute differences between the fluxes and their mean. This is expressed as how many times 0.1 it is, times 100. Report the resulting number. 727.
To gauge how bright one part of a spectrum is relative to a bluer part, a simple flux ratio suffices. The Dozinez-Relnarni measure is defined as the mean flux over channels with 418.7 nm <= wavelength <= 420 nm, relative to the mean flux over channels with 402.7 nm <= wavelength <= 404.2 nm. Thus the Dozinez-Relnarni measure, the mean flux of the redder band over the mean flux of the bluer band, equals 0.88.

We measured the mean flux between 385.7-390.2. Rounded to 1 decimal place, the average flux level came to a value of 7.9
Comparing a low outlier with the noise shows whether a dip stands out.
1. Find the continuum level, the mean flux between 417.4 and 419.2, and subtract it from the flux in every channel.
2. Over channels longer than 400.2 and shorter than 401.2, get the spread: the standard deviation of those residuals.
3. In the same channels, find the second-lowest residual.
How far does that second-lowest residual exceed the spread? 0.3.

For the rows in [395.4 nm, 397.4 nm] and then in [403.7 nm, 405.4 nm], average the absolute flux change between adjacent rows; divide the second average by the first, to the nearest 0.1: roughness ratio 1.1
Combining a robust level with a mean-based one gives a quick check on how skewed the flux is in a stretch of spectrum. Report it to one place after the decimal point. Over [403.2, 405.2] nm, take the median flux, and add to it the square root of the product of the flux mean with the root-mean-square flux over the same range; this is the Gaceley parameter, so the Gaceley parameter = 18.5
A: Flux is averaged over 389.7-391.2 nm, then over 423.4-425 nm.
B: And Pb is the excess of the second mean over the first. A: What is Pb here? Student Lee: 1.1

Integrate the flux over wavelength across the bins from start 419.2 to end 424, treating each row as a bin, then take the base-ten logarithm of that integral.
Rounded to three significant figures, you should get 1.62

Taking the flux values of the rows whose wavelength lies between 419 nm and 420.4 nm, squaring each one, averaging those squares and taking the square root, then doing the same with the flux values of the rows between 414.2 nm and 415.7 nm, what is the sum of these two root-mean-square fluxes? 17.1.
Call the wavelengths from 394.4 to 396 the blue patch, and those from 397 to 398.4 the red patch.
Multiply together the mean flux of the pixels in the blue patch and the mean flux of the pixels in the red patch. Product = 61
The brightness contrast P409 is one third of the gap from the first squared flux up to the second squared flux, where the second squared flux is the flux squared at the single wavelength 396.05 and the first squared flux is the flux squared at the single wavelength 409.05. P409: -4.9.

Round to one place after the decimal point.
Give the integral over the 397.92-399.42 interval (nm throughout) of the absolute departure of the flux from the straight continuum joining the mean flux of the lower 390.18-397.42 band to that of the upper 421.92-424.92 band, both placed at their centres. 1.5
